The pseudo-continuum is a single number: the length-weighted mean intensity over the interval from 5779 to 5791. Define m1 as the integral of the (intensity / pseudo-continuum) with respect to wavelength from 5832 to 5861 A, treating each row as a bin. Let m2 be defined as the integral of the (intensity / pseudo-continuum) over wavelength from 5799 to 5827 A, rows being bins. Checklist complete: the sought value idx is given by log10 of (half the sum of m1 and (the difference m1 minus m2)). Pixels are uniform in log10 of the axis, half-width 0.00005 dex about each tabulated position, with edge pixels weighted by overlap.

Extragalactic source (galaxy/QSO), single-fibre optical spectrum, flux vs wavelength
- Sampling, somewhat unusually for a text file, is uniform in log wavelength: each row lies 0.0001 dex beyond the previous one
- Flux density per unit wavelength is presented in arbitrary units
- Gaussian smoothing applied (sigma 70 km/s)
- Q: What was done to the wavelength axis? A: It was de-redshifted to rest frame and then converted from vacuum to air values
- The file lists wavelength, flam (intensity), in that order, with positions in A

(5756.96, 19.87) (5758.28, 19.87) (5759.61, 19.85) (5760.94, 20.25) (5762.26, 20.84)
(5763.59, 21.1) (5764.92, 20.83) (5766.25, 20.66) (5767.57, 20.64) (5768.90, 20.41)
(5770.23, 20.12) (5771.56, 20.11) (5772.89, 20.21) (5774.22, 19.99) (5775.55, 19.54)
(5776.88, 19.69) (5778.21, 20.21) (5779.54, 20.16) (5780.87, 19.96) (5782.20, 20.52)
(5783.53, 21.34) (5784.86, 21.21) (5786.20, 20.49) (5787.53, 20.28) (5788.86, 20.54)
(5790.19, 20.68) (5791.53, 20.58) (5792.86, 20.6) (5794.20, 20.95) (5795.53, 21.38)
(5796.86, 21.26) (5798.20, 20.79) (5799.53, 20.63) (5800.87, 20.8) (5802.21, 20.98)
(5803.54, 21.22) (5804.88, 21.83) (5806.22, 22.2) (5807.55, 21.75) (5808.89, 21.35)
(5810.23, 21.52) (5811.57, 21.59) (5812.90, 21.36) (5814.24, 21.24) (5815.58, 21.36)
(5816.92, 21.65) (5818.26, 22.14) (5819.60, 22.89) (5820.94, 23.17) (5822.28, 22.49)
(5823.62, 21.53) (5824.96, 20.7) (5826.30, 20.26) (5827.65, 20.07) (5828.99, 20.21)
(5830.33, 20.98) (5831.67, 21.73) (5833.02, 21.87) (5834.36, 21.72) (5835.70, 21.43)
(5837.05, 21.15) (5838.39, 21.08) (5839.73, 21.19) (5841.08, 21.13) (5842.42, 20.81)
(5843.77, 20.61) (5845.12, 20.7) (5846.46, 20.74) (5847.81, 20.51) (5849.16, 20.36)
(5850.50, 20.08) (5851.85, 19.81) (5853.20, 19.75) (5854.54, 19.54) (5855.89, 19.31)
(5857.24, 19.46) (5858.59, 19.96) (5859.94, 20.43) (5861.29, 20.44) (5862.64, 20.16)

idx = 1.16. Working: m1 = 29.0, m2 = 29.3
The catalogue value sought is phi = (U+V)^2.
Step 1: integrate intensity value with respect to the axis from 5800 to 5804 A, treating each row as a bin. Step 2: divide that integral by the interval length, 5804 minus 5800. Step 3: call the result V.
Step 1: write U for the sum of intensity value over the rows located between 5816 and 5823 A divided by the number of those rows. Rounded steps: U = 22.5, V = 21.0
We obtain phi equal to 1886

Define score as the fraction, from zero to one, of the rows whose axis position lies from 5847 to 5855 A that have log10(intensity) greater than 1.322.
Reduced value 0.00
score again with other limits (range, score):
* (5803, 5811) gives 1.00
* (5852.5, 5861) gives 0.00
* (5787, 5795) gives 0.00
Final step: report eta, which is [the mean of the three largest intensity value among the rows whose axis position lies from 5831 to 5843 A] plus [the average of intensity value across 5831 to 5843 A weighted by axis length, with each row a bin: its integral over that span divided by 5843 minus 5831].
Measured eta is 43.1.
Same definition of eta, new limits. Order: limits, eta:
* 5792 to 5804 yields 42.2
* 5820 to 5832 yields 43.7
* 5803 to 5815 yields 43.5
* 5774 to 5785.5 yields 41.3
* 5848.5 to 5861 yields 40.2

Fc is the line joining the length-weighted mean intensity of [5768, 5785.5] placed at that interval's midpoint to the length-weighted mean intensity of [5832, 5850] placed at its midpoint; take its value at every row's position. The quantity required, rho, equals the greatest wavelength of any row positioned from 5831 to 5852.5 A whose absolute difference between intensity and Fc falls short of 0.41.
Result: 5846.46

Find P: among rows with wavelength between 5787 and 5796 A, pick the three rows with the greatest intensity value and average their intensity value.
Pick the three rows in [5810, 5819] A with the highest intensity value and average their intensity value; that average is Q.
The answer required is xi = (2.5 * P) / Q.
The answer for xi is 2.41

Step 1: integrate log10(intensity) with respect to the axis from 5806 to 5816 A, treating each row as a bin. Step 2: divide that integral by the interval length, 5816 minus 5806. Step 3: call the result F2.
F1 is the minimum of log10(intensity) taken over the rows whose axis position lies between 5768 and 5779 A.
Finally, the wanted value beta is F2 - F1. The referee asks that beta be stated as 0.04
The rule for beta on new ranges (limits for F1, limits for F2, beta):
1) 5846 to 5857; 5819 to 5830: 0.04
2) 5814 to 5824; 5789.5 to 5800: -0.01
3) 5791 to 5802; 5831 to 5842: 0.02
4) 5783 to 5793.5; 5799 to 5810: 0.02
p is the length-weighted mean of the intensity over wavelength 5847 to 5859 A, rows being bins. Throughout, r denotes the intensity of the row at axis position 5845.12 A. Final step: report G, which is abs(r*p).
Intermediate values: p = 19.9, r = 20.7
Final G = 411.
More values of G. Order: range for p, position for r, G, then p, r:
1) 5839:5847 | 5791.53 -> 430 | 20.9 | 20.58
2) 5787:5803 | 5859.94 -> 425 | 20.8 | 20.43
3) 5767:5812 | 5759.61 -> 412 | 20.7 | 19.85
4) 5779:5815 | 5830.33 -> 441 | 21.0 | 20.98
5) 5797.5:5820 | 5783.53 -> 458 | 21.5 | 21.34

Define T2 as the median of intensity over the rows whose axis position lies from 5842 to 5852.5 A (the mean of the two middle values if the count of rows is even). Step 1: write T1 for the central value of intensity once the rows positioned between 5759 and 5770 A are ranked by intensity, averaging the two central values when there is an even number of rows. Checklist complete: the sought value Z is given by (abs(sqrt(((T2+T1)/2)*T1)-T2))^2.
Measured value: 0.0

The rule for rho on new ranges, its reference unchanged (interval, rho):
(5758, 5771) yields 5770.23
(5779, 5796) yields 5792.86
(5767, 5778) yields 5774.22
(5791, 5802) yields 5800.87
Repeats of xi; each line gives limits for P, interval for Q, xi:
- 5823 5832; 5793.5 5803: 2.52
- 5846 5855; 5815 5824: 2.25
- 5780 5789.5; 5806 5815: 2.41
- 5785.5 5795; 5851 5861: 2.58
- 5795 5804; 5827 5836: 2.44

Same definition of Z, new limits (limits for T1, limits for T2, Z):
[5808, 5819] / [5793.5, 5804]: 0.1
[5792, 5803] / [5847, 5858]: 0.7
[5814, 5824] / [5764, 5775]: 1.4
